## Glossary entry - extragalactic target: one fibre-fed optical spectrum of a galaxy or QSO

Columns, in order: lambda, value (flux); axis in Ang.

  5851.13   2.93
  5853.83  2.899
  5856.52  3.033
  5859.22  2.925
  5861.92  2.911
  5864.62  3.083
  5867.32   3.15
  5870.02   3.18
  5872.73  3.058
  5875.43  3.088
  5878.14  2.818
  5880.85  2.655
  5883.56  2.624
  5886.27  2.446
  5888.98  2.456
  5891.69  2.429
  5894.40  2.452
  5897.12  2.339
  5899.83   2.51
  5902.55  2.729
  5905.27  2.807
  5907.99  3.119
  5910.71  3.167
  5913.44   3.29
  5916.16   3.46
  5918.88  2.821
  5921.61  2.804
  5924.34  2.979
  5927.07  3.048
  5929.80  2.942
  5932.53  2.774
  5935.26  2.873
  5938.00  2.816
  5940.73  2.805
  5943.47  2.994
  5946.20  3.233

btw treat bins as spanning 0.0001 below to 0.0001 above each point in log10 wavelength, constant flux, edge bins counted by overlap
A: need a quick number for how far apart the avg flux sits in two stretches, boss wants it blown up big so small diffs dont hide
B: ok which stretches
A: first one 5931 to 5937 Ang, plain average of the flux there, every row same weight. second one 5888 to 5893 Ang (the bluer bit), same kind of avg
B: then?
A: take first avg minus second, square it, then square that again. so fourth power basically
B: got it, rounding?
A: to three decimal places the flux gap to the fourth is 0.021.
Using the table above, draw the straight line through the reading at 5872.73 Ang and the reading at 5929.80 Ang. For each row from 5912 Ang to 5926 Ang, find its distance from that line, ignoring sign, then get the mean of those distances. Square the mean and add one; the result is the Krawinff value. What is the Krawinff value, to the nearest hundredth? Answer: 1.05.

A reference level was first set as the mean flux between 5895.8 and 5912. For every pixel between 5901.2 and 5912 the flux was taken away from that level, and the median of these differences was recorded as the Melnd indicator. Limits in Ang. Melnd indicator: -0.18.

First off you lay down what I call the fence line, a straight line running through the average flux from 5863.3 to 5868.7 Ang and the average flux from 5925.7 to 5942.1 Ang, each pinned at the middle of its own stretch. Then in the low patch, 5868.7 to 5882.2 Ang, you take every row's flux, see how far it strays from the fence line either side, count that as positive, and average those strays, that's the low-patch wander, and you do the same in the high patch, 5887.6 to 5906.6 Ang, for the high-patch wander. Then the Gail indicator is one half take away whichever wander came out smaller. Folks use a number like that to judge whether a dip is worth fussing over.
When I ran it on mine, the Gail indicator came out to 0.34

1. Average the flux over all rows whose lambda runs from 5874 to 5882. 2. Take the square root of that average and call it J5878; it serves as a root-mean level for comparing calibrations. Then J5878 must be 1.69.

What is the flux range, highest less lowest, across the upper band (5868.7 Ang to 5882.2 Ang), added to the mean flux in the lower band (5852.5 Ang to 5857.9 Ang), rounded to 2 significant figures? 3.5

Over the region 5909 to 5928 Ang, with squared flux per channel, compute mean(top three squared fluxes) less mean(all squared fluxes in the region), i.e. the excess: 1.4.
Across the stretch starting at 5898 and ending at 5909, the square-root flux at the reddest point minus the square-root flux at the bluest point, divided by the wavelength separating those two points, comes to 0.022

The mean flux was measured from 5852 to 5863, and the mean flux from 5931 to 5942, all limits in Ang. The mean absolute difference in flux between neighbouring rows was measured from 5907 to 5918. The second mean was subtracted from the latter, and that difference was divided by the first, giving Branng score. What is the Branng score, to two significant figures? -0.92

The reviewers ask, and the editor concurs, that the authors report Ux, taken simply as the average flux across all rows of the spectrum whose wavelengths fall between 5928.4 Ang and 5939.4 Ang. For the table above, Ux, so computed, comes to 2.85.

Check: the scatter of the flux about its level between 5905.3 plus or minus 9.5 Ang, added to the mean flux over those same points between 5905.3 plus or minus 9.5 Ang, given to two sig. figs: 3.2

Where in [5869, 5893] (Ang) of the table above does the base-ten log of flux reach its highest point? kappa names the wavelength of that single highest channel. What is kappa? 5870.02 Ang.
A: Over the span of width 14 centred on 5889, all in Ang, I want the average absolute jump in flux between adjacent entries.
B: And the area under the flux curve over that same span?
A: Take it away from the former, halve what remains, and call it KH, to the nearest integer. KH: -17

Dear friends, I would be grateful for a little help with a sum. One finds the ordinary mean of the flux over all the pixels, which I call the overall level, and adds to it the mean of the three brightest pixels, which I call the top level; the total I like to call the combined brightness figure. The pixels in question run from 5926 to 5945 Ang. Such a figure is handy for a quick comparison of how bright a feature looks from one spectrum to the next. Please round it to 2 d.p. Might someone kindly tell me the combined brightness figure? 5.89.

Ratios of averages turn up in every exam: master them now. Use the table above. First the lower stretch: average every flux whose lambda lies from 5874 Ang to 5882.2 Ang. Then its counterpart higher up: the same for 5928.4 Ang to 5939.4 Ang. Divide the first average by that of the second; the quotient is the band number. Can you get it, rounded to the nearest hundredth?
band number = 1.00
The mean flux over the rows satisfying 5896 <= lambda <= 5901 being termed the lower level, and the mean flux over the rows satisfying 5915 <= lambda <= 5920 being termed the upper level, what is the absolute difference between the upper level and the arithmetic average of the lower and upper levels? 0.36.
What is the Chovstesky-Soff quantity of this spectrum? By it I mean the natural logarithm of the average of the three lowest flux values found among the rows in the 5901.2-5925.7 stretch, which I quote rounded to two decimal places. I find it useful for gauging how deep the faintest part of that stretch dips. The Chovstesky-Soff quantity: 1.02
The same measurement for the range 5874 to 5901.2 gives 0.88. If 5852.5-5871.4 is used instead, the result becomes 1.07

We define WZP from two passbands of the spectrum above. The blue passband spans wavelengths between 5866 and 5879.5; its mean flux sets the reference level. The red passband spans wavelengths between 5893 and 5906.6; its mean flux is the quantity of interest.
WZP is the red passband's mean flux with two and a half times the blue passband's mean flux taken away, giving -5.1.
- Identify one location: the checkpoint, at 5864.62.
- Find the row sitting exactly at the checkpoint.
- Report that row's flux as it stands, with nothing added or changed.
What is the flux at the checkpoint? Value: 3.083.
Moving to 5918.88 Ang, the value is 2.821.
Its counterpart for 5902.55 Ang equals 2.729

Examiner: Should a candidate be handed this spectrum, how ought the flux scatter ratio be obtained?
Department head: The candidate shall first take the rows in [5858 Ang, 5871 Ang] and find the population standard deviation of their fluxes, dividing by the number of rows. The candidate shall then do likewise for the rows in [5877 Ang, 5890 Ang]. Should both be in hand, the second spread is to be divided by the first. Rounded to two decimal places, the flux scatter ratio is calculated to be 1.23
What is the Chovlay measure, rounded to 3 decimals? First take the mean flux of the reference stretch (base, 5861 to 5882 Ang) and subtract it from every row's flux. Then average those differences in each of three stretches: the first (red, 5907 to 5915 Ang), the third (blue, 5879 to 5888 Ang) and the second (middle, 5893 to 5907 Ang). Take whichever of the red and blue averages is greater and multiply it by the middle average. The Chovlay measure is -0.085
